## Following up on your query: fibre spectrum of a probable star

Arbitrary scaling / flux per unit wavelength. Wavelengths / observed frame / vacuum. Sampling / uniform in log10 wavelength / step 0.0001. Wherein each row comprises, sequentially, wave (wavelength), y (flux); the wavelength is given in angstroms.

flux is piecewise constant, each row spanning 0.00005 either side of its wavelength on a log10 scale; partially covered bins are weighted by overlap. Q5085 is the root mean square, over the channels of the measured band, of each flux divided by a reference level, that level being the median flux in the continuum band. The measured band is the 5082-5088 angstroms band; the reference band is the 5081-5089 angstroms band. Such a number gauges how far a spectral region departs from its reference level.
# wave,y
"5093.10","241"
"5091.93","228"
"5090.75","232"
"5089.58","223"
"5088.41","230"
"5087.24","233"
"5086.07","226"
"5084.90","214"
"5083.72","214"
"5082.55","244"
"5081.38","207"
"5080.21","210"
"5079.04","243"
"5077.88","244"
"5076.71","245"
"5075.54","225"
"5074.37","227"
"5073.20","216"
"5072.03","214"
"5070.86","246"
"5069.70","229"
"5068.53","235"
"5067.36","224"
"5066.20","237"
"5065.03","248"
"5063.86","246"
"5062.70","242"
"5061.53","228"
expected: 1.00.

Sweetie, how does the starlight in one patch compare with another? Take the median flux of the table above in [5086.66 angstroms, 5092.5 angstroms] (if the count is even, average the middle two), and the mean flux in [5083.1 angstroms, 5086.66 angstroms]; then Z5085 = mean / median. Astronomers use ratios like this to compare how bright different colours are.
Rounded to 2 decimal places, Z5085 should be 0.95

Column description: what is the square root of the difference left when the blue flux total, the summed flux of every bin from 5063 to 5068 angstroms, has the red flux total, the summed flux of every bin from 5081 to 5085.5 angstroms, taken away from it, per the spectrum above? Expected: 9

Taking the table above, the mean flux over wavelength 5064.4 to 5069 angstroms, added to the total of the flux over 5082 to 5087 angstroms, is 1134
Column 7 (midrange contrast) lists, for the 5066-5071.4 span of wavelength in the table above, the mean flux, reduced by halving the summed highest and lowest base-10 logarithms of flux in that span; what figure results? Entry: 232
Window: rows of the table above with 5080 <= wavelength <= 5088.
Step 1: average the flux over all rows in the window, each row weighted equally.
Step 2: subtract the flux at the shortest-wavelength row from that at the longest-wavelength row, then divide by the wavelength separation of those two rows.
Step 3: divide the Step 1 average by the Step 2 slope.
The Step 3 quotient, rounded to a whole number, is 68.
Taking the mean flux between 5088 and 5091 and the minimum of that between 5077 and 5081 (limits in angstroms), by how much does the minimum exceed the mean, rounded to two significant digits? -18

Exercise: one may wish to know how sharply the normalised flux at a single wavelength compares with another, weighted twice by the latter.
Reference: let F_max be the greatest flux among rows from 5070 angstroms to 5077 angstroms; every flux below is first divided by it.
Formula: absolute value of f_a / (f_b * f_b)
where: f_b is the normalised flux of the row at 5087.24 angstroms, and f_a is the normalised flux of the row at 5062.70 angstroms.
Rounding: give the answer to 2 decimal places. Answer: 1.10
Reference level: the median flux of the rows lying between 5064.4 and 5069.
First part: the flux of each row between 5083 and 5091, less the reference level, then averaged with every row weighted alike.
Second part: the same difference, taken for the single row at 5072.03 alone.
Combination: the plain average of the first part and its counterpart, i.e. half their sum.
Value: -16.7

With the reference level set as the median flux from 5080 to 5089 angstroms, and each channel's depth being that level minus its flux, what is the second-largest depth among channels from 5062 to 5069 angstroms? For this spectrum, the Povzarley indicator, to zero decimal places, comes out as -15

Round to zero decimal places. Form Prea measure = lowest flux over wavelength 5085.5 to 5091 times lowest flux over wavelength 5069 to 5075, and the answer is 47722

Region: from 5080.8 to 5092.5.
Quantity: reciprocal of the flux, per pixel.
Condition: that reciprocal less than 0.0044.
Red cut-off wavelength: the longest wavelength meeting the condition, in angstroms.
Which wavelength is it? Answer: 5091.93 angstroms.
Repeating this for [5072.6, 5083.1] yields 5082.55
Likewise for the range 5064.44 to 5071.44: 5070.86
